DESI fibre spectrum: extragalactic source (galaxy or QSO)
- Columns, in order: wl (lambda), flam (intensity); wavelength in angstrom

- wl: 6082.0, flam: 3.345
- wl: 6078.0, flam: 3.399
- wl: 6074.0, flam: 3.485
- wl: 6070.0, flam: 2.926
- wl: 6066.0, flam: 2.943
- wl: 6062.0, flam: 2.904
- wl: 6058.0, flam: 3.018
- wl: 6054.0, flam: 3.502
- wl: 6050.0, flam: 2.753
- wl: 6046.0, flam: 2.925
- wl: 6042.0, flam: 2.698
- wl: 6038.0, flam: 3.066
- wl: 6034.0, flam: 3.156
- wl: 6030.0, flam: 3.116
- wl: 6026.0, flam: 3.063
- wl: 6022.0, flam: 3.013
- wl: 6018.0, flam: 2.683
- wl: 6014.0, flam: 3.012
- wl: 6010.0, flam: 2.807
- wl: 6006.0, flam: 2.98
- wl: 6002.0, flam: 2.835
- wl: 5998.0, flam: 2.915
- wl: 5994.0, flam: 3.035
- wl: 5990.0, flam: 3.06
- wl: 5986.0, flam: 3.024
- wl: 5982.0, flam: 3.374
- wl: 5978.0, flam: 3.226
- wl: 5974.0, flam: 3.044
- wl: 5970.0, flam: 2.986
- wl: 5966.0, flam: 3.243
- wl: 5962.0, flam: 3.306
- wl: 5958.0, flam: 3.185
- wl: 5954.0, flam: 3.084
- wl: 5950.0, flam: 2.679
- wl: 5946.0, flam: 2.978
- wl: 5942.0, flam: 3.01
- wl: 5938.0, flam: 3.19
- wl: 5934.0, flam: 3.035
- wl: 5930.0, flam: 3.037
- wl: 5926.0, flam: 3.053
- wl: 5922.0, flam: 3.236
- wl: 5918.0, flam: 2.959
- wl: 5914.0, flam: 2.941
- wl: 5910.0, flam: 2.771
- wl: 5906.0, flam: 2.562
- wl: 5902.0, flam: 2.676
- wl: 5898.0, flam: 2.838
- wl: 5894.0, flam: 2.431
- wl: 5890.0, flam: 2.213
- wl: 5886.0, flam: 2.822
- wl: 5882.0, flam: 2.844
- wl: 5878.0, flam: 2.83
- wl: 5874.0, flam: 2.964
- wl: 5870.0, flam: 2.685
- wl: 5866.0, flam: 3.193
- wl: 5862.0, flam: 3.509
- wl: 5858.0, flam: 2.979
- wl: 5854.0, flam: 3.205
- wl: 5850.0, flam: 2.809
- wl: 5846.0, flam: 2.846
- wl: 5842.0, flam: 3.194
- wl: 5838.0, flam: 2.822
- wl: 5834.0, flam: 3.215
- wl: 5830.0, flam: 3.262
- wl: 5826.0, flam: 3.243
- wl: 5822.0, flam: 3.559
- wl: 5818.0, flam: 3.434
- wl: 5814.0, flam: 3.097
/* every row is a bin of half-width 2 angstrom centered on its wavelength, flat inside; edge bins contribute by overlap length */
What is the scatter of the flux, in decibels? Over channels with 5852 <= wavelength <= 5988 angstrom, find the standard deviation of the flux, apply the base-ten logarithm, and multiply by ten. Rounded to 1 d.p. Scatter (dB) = -5.7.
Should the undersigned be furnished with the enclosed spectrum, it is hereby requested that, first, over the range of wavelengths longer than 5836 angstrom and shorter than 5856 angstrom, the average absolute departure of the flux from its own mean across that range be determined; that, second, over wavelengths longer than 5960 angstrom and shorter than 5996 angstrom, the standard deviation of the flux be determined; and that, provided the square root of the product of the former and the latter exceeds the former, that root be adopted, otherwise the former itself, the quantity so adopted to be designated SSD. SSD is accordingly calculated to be 0.18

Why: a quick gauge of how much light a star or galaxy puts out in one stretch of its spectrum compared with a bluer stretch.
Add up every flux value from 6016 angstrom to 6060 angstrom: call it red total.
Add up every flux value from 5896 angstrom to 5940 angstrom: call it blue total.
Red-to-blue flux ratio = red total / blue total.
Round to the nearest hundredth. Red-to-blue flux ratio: 1.02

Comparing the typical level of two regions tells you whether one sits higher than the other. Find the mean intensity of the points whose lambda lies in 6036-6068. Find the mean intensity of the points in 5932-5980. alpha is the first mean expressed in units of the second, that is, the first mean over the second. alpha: 0.966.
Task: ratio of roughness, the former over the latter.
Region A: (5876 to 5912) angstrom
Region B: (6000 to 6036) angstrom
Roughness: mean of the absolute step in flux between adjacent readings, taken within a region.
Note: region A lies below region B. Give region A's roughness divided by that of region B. 1.32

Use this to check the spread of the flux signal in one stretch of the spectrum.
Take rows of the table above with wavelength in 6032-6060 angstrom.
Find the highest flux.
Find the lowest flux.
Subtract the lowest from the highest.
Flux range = 0.80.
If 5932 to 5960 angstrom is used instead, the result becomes 0.51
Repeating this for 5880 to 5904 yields 0.63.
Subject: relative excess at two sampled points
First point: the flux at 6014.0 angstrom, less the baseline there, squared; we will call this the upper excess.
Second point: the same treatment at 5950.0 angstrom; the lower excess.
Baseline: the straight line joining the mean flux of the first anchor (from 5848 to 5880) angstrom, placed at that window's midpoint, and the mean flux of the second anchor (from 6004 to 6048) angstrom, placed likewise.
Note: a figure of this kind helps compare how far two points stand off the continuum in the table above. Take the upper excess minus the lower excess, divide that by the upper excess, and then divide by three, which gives -11.9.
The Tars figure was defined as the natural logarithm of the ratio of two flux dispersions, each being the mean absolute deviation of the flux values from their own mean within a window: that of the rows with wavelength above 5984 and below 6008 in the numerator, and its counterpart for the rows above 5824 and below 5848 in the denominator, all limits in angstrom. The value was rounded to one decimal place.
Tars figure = -1.0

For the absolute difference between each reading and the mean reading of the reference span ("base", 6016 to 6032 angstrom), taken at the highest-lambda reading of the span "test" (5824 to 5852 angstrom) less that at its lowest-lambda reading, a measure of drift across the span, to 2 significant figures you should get -0.11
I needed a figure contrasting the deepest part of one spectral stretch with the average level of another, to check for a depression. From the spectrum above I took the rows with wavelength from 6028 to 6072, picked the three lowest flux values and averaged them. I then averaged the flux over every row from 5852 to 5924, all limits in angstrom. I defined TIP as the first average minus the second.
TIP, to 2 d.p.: -0.08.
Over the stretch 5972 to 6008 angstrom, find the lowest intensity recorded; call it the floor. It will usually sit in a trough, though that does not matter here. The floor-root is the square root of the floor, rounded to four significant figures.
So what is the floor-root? 1.684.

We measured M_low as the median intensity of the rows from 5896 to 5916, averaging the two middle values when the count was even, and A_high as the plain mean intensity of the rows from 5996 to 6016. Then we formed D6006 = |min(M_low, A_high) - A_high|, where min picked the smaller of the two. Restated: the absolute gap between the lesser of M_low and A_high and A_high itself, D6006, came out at 0.139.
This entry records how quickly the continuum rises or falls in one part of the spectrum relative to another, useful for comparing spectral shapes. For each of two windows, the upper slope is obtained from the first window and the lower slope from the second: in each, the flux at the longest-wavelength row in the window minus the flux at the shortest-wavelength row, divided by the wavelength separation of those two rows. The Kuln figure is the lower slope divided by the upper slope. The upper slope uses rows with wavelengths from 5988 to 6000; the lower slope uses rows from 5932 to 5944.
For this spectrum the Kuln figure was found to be 0.2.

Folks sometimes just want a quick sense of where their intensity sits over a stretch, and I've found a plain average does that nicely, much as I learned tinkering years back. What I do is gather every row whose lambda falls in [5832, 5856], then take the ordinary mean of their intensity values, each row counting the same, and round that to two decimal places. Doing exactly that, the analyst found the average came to 3.02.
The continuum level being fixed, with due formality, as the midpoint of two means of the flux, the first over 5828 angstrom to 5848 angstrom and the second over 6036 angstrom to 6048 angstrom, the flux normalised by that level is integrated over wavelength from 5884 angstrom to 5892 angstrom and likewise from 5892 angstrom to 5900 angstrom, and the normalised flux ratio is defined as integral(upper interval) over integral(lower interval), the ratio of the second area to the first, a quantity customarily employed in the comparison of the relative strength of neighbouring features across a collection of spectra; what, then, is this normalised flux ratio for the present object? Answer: 1.05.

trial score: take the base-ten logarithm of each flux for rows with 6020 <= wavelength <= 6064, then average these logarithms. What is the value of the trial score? 0.479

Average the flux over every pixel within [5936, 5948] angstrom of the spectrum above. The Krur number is 3.06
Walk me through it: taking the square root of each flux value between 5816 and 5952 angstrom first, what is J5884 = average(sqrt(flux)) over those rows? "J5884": 1.72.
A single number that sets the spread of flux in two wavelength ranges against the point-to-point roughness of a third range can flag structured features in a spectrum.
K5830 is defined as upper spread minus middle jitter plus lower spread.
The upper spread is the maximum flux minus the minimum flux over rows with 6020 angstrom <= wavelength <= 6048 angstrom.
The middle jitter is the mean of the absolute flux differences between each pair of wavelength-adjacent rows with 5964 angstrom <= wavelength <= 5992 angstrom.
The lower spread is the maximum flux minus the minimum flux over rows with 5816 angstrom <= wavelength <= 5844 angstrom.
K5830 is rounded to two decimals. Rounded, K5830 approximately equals 1.02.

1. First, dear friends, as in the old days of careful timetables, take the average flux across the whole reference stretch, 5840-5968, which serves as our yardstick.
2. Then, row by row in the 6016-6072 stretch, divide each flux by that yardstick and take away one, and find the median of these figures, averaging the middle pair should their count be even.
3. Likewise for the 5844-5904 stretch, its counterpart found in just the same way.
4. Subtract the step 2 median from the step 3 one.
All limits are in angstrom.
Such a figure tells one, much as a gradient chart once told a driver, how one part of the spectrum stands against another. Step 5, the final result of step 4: -0.048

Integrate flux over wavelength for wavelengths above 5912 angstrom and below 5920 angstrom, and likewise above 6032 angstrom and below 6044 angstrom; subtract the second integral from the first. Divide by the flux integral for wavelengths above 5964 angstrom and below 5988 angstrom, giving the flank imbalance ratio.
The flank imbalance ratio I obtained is -0.16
